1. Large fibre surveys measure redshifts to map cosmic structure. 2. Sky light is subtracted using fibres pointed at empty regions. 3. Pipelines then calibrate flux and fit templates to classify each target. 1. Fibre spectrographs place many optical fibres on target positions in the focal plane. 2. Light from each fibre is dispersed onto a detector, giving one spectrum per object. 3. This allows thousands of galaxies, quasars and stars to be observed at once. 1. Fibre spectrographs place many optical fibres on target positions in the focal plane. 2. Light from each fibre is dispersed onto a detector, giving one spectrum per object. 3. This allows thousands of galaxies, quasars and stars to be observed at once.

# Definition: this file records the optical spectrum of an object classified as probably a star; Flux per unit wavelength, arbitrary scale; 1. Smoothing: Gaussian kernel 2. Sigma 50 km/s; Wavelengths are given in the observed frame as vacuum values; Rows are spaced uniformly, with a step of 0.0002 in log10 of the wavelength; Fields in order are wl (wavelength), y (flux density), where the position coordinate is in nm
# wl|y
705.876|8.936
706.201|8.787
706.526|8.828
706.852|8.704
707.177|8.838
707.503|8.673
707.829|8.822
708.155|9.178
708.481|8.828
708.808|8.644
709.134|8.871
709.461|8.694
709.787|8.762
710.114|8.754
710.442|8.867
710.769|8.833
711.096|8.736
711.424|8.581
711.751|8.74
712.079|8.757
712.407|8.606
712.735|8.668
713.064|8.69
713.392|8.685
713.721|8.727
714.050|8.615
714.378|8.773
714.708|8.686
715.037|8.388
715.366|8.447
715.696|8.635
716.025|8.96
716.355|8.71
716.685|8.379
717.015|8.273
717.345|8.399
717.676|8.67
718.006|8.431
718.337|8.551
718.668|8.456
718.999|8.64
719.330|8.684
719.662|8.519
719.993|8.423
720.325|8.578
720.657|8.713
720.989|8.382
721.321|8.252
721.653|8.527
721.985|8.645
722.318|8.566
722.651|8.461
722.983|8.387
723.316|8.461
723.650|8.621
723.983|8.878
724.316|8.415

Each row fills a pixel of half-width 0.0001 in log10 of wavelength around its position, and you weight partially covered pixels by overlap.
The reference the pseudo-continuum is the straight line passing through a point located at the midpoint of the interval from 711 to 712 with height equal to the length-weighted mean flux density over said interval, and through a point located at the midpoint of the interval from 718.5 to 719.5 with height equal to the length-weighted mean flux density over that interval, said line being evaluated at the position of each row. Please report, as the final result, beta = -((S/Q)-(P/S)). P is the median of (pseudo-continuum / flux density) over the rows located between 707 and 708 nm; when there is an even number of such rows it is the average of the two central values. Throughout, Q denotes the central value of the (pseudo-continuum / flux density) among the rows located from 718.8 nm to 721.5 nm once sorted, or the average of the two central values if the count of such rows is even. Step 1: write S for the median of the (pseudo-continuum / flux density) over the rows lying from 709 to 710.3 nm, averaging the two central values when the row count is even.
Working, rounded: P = 0.99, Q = 1.00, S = 0.99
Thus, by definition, 0.005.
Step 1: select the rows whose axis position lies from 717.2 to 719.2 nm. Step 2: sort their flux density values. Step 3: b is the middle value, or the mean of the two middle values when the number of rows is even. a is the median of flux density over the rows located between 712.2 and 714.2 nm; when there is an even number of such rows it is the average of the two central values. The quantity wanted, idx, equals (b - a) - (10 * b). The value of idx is -85.2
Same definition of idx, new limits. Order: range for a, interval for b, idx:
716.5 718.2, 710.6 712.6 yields -87.0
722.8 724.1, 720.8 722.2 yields -84.6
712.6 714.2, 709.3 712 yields -87.4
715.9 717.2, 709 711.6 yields -87.4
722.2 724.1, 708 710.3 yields -87.4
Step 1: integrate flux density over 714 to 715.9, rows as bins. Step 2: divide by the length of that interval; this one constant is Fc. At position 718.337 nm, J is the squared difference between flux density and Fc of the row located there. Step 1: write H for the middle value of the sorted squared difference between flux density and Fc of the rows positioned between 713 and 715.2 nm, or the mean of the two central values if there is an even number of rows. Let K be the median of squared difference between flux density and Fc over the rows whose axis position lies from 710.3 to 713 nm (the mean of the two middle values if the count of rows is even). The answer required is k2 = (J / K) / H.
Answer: 16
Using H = 0.008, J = 0.002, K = 0.019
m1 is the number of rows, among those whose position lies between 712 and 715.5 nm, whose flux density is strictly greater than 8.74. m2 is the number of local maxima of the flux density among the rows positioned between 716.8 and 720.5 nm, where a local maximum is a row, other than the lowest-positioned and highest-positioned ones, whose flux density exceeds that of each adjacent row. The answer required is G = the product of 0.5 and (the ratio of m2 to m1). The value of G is 0.75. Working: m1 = 2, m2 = 3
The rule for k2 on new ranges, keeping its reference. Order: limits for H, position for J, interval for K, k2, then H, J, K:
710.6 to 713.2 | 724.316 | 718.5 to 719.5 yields 368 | 0.013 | 0.034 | 0.007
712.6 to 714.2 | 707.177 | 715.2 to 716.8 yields 335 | 0.007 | 0.057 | 0.023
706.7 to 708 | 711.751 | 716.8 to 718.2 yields 19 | 0.030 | 0.020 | 0.035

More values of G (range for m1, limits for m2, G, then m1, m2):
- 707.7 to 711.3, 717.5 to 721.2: 0.19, 8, 3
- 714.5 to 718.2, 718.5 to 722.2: 1.00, 1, 2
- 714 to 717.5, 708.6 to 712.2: 0.75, 2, 3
